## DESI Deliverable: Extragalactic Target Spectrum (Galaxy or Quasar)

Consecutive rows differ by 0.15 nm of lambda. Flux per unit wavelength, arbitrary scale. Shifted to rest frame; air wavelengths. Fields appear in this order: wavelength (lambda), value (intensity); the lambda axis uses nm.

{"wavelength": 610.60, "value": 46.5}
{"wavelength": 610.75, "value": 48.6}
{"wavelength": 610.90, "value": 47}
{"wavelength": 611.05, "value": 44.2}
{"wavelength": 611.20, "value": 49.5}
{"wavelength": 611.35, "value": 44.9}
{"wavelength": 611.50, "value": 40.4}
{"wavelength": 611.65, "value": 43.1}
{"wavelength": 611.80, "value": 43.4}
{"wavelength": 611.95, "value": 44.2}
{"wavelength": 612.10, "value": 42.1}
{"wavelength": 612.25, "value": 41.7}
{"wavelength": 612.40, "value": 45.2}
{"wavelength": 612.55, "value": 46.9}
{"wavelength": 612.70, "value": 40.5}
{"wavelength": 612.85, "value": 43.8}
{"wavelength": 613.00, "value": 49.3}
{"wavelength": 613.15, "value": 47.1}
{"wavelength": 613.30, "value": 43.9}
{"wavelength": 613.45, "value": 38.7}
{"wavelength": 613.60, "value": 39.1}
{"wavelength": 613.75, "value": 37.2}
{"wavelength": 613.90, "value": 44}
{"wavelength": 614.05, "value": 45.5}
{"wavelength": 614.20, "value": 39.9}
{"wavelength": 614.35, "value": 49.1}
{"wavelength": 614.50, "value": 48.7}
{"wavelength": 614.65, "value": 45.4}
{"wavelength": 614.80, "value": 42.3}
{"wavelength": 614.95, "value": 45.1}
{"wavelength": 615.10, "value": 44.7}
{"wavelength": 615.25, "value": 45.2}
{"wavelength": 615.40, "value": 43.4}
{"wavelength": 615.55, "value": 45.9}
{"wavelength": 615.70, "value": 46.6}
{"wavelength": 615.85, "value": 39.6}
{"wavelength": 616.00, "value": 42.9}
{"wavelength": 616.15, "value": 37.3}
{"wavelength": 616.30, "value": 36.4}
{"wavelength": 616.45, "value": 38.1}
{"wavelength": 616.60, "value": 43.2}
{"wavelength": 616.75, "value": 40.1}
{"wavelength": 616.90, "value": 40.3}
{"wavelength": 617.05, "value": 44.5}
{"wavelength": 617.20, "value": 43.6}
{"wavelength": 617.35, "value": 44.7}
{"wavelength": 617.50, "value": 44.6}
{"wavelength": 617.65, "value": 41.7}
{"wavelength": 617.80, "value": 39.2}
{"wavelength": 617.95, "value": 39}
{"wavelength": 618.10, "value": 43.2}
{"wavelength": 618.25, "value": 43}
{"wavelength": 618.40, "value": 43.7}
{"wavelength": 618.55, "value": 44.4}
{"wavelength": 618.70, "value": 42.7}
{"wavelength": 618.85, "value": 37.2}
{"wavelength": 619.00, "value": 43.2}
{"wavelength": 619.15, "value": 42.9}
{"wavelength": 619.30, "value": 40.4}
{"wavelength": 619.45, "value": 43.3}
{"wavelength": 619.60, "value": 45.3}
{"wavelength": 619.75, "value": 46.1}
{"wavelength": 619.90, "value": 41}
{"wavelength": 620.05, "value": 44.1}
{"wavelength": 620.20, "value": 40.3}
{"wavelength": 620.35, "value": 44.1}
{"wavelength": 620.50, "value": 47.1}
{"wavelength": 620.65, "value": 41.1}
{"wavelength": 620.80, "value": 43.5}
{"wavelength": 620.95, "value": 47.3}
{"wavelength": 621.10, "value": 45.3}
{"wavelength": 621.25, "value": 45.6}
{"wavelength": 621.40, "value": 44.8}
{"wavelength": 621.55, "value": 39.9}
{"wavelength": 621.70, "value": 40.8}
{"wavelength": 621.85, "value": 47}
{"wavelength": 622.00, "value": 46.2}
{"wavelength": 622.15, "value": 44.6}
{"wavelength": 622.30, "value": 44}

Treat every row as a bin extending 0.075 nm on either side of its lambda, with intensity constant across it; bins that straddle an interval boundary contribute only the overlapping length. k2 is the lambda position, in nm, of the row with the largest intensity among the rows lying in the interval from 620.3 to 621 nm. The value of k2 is 620.95 nm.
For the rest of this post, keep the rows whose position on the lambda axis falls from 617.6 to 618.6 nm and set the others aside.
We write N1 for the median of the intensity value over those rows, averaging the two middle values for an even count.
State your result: 43.0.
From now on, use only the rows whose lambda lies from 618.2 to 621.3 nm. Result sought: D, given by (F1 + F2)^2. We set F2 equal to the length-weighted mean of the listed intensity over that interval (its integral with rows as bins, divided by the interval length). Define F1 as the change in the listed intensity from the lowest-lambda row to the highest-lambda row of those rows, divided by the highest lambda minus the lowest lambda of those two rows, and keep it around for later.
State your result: 1959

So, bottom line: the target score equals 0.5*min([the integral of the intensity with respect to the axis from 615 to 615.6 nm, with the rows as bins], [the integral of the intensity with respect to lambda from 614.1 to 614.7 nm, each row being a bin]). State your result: 13.4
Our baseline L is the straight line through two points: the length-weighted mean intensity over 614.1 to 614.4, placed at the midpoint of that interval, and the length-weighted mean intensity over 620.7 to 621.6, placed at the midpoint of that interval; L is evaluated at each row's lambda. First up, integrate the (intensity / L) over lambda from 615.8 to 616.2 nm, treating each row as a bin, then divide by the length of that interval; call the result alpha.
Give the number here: 0.91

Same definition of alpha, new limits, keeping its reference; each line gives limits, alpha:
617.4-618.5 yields 0.95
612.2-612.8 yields 0.99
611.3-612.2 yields 0.97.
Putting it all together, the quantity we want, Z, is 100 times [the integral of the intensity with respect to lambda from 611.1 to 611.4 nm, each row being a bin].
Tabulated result 1414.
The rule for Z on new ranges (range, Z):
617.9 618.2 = 1243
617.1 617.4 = 1324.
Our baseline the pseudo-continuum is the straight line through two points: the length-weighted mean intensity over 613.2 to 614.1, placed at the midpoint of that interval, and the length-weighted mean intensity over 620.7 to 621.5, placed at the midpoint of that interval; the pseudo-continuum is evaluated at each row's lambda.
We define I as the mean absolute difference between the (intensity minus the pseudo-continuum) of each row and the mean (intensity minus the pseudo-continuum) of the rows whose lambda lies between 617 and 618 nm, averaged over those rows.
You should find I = 2.3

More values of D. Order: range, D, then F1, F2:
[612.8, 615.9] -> 1820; -1.4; 44.1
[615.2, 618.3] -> 1702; -0.7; 42.0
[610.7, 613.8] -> 1605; -3.8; 43.9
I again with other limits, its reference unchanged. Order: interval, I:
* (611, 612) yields 1.8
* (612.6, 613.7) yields 3.3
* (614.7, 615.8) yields 1.0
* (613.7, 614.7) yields 3.2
